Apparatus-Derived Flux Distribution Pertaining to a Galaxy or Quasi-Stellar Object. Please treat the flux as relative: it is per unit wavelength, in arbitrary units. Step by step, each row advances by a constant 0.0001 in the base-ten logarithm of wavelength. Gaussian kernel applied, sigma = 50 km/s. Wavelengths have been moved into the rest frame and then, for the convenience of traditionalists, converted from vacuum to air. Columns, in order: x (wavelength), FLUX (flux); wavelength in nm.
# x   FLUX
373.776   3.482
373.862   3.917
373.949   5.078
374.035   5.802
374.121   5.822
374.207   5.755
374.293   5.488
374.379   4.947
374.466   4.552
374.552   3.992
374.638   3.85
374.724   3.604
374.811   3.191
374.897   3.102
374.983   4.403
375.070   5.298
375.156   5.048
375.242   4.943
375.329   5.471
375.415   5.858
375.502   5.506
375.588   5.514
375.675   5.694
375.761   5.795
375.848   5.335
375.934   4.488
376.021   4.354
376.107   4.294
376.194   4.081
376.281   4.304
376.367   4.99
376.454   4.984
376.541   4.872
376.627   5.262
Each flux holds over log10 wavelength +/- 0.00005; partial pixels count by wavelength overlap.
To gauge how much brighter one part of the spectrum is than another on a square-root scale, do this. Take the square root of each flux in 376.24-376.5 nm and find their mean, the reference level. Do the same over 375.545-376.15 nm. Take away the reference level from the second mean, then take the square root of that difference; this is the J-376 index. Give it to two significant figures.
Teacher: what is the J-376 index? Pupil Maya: 0.26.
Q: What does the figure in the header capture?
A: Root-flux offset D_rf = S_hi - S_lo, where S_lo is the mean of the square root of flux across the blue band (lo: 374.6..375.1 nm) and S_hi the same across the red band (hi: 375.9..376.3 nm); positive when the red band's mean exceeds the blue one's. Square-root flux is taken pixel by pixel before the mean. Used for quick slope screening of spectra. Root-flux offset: 0.11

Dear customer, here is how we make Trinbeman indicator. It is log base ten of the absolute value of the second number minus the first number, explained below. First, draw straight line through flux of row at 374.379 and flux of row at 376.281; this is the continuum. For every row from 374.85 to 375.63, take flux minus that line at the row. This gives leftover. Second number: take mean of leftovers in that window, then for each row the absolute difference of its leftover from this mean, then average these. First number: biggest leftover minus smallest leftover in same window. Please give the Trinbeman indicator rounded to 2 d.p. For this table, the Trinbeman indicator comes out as 0.36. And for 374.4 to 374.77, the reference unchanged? -0.22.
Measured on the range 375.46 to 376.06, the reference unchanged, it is -0.03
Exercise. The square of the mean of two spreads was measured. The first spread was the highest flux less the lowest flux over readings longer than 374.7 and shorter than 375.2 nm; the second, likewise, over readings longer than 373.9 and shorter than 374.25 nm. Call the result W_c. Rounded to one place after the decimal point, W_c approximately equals 2.2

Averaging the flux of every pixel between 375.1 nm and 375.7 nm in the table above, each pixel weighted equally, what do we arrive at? 5.4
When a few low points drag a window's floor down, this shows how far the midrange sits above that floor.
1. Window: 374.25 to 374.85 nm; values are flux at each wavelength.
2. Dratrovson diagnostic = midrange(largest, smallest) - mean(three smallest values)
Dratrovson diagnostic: 0.79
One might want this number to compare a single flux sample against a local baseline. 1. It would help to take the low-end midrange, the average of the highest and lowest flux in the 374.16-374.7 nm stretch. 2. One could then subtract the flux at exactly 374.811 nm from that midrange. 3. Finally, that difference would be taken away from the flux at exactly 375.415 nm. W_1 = 4.2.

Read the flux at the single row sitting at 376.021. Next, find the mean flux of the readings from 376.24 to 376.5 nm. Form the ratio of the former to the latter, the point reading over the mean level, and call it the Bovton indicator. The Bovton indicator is 0.91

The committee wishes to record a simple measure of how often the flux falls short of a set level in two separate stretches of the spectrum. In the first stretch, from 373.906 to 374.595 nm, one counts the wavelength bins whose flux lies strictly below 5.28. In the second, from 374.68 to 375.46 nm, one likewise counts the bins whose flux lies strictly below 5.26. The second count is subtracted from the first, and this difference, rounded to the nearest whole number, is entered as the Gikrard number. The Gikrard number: -2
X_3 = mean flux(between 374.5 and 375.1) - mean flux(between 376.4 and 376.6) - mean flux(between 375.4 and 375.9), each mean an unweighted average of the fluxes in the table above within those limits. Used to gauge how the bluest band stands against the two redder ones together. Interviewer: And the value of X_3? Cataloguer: -6.6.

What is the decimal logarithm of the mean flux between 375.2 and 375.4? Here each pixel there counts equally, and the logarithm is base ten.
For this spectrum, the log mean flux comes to 0.72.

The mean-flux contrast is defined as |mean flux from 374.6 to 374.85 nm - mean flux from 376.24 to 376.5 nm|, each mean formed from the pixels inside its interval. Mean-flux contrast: 1.2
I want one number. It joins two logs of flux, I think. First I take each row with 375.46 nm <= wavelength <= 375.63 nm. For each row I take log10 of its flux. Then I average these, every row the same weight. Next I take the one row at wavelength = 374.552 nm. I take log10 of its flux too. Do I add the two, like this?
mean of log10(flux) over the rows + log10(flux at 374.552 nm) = 1.34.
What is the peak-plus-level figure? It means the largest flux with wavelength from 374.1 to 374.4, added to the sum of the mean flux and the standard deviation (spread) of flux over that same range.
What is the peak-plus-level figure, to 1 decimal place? 11.7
